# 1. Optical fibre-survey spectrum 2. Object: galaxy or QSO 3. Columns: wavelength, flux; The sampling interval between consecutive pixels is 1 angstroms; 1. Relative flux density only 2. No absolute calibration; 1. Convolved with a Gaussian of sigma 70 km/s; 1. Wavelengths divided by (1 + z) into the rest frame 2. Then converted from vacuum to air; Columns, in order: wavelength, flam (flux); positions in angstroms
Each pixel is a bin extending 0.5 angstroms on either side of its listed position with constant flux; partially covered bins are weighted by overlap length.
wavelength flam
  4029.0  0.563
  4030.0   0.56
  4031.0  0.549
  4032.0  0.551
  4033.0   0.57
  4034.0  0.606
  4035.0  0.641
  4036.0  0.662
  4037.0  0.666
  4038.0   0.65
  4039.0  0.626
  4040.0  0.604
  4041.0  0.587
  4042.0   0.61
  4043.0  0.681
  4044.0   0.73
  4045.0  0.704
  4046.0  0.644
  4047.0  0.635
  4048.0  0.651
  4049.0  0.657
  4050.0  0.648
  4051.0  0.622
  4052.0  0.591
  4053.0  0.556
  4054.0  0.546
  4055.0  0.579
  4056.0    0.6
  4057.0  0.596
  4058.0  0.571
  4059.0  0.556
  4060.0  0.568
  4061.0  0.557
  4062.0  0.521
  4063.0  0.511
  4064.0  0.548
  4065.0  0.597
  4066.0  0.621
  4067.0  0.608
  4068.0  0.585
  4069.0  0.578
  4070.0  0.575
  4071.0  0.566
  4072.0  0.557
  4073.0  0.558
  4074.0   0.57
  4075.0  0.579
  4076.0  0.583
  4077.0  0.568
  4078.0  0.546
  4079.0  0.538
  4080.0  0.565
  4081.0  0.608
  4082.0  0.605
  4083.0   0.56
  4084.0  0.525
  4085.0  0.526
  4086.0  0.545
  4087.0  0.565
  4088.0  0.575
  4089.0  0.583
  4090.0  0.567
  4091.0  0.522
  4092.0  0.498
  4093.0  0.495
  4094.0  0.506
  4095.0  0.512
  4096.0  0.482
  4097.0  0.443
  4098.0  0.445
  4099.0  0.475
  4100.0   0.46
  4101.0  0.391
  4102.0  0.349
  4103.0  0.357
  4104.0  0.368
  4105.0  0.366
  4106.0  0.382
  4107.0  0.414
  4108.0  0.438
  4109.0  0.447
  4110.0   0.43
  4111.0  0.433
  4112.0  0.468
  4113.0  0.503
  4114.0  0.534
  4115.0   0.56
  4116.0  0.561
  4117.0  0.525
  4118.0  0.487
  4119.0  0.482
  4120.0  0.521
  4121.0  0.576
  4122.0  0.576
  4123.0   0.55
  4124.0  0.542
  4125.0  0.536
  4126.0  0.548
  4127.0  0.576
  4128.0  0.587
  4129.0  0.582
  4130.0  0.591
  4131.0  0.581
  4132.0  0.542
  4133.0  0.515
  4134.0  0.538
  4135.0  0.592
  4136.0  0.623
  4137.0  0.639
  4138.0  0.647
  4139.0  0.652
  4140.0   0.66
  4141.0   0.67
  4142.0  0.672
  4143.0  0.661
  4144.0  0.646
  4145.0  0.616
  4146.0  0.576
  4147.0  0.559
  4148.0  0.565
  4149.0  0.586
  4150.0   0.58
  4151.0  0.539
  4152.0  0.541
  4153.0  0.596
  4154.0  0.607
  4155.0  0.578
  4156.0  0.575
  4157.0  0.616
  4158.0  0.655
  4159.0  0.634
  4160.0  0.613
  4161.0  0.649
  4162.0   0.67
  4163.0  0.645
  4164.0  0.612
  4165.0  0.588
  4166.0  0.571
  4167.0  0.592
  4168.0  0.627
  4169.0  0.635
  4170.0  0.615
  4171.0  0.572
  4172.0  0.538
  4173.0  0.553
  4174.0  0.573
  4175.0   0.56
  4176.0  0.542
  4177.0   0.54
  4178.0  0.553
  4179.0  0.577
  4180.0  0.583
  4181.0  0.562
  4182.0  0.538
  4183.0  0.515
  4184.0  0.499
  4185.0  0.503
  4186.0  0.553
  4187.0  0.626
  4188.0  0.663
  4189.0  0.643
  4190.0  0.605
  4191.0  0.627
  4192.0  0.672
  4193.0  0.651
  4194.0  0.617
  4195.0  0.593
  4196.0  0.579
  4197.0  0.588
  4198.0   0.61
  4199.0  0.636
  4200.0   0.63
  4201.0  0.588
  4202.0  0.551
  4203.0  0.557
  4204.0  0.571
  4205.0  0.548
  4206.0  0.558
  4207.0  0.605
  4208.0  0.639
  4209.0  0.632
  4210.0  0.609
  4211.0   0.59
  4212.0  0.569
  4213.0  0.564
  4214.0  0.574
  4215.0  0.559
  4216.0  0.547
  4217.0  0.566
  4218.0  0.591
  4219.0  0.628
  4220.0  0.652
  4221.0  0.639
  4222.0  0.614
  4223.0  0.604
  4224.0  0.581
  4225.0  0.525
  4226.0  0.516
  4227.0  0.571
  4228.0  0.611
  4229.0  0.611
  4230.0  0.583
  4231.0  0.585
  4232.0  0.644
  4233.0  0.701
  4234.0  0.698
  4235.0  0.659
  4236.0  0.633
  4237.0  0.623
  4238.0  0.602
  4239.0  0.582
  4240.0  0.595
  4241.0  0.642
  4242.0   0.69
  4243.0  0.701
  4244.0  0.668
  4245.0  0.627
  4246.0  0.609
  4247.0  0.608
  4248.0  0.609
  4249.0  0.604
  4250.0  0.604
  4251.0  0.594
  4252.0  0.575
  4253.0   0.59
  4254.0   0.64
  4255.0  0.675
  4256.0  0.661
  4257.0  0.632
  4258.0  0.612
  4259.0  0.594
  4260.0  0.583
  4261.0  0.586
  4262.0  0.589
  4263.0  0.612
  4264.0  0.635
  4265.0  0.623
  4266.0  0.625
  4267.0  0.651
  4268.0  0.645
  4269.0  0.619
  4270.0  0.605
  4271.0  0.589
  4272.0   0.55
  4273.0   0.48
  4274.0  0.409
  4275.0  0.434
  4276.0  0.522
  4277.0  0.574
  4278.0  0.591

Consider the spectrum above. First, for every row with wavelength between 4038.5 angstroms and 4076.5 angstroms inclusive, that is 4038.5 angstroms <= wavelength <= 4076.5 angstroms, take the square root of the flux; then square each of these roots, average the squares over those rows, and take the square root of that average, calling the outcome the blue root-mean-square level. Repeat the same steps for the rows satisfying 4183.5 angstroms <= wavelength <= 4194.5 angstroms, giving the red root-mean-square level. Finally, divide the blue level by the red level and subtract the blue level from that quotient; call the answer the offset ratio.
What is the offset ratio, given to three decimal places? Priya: 0.220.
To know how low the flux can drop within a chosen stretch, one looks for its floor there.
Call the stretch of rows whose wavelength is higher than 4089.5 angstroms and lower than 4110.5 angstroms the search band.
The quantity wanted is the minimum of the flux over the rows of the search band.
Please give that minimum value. 0.349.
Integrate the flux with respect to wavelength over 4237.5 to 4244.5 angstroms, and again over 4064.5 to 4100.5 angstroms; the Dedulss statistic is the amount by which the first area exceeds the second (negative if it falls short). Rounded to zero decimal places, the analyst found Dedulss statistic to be -15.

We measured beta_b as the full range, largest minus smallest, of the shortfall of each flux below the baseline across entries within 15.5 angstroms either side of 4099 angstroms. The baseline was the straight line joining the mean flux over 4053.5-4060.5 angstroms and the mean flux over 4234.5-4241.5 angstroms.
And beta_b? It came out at 0.24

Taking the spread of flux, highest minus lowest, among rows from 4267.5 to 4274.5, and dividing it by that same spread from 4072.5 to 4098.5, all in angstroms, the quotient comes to 1.43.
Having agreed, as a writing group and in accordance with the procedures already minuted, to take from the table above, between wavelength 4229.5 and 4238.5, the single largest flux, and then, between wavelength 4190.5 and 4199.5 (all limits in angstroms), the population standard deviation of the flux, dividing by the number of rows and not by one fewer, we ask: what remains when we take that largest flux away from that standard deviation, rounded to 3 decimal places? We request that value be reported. -0.672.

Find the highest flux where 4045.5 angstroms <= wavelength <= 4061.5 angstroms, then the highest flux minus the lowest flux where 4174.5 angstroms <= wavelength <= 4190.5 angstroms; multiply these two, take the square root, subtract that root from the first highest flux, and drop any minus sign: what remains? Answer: 0.33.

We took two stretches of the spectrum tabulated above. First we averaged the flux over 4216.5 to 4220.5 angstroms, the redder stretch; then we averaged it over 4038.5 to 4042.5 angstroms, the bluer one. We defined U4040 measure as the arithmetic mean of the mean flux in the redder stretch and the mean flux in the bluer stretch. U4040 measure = 0.608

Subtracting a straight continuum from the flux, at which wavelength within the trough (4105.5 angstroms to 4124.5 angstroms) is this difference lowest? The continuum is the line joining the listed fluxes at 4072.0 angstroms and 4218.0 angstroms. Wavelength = 4106.0 angstroms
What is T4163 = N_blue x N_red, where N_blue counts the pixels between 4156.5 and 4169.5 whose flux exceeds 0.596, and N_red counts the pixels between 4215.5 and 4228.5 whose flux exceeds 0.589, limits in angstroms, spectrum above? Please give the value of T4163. 70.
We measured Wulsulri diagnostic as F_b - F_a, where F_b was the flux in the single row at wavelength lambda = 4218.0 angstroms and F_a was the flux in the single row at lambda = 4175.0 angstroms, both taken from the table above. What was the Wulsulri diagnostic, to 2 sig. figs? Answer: 0.031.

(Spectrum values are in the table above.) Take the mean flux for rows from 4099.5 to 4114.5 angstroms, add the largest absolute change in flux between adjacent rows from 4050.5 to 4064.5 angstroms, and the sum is 0.46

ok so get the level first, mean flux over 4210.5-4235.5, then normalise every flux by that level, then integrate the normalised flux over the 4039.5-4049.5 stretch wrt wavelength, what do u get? 10.9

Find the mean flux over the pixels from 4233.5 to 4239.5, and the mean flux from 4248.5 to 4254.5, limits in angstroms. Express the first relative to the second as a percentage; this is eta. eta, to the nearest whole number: 105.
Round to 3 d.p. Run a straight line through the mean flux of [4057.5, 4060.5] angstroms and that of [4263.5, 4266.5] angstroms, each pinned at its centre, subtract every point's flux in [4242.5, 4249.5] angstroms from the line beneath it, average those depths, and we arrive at -0.010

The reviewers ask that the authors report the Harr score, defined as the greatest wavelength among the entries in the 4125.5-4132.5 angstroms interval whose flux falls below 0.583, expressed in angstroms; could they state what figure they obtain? 4132.0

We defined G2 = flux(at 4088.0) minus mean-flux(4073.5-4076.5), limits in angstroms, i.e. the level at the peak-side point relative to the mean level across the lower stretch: 0.00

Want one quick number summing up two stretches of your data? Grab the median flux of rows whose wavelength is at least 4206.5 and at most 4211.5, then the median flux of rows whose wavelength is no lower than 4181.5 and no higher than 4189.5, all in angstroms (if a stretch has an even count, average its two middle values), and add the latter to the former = 1.15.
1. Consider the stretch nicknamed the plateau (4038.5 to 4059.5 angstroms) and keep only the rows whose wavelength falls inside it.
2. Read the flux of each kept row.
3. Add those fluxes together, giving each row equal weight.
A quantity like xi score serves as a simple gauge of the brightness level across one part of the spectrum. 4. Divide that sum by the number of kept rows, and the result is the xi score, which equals 0.619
